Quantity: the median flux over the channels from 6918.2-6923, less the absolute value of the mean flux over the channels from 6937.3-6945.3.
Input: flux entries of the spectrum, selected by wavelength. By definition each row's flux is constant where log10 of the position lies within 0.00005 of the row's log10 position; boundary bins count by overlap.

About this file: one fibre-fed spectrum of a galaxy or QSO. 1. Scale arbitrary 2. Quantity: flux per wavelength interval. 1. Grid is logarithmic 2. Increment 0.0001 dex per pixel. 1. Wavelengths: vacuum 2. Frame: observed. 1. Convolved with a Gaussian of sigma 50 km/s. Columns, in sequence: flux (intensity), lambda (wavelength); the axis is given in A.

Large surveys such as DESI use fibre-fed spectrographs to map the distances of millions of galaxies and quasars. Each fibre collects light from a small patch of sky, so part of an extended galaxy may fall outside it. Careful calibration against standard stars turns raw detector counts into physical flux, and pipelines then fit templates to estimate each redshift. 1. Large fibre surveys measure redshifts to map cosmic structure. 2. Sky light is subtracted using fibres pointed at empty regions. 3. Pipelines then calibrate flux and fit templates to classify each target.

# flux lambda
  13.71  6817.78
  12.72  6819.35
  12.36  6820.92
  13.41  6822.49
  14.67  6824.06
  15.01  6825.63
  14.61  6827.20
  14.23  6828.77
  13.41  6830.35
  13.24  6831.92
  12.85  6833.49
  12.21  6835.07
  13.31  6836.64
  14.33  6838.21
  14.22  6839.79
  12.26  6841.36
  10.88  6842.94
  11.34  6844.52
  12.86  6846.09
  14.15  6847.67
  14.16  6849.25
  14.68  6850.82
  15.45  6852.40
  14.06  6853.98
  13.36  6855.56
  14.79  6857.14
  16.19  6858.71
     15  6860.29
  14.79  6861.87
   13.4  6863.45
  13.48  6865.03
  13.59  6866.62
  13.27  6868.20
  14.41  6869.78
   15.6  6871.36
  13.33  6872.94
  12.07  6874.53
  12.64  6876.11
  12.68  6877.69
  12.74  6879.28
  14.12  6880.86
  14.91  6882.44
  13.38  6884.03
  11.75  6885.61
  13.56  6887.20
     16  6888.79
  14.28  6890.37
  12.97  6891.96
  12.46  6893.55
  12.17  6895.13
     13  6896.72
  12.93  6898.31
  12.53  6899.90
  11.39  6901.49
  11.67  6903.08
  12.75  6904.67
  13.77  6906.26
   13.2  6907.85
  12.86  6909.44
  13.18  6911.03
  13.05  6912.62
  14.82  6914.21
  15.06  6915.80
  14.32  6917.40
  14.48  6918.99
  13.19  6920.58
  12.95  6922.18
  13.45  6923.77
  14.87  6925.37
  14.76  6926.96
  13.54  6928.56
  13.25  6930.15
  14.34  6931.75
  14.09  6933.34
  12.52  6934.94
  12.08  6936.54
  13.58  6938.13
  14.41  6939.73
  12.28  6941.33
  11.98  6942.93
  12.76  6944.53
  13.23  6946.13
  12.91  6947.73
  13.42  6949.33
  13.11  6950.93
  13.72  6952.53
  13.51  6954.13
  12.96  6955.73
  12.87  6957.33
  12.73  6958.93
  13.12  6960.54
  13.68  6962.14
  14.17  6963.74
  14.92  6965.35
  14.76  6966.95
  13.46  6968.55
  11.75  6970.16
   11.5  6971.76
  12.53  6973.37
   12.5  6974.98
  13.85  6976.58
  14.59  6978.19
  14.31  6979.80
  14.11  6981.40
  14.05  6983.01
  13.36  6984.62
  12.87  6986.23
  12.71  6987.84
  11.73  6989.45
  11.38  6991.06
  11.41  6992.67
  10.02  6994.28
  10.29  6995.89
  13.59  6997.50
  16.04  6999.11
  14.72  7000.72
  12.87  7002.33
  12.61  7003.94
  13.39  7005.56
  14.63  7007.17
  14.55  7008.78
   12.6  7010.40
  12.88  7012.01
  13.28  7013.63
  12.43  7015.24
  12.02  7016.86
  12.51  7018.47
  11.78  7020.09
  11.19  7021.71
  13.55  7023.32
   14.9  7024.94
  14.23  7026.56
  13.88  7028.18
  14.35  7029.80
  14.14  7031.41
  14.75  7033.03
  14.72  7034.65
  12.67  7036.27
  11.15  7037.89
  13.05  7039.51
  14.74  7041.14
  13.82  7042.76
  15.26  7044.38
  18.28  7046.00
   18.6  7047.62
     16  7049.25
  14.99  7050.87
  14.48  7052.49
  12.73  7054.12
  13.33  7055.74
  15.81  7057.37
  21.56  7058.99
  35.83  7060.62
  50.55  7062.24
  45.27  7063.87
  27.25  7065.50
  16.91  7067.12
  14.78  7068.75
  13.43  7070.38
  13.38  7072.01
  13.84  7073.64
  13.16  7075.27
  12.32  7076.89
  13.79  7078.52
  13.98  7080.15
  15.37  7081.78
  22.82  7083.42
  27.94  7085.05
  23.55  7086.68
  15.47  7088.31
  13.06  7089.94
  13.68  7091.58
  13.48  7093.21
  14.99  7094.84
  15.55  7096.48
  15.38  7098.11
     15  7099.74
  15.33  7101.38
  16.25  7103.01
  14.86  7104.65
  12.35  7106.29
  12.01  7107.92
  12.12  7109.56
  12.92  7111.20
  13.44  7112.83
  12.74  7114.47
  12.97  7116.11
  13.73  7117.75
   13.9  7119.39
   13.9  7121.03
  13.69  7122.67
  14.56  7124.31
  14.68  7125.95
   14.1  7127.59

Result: 0.19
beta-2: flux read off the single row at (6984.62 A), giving 13.36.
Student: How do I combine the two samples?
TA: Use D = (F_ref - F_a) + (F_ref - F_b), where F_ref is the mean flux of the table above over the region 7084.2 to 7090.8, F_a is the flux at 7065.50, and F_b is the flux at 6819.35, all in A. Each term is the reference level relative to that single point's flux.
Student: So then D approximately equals 0.0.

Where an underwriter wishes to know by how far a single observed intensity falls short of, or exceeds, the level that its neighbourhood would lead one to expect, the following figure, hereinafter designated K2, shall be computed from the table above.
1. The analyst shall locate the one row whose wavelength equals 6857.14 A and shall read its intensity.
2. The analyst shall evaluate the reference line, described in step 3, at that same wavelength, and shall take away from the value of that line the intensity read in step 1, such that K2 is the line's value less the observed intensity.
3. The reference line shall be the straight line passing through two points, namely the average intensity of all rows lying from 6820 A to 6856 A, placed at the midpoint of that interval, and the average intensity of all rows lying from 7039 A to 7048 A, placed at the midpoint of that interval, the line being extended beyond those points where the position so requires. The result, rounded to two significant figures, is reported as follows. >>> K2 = -1.1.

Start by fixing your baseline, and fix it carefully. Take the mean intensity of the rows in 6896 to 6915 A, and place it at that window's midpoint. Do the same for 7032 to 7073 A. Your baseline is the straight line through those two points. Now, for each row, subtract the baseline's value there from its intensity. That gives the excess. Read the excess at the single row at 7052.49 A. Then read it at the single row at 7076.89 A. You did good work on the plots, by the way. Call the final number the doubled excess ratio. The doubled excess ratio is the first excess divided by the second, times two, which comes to 1.2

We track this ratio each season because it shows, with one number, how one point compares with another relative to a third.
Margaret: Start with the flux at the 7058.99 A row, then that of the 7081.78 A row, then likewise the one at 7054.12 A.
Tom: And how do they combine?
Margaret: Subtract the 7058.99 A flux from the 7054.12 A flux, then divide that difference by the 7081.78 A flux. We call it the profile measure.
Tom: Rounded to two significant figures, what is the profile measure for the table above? -0.57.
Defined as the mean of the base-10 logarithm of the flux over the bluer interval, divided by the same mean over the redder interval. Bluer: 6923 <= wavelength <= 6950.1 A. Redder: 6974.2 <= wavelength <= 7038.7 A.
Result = 1.01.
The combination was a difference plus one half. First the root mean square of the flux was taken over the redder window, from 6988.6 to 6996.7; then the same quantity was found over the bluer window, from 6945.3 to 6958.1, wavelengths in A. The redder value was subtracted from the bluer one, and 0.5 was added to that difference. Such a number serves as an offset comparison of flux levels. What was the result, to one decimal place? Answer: 2.7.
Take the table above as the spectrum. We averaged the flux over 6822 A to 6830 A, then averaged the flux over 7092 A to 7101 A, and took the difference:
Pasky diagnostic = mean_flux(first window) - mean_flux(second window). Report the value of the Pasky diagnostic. -0.5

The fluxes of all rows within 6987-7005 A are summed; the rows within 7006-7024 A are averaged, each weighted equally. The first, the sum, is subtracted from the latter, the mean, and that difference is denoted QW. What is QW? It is -125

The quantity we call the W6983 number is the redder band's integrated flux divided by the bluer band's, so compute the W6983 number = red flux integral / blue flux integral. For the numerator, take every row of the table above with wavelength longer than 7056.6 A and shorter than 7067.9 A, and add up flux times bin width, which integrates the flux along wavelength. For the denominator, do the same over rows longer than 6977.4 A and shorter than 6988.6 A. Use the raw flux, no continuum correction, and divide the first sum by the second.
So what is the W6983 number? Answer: 2.2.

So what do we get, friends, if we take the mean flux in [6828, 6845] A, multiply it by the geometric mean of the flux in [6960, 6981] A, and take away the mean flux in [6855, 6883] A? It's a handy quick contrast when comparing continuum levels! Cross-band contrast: 160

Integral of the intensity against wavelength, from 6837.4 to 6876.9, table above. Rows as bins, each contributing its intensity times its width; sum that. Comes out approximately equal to 544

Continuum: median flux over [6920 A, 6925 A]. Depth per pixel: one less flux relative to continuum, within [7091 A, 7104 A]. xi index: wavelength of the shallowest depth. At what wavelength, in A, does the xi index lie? 7103.01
